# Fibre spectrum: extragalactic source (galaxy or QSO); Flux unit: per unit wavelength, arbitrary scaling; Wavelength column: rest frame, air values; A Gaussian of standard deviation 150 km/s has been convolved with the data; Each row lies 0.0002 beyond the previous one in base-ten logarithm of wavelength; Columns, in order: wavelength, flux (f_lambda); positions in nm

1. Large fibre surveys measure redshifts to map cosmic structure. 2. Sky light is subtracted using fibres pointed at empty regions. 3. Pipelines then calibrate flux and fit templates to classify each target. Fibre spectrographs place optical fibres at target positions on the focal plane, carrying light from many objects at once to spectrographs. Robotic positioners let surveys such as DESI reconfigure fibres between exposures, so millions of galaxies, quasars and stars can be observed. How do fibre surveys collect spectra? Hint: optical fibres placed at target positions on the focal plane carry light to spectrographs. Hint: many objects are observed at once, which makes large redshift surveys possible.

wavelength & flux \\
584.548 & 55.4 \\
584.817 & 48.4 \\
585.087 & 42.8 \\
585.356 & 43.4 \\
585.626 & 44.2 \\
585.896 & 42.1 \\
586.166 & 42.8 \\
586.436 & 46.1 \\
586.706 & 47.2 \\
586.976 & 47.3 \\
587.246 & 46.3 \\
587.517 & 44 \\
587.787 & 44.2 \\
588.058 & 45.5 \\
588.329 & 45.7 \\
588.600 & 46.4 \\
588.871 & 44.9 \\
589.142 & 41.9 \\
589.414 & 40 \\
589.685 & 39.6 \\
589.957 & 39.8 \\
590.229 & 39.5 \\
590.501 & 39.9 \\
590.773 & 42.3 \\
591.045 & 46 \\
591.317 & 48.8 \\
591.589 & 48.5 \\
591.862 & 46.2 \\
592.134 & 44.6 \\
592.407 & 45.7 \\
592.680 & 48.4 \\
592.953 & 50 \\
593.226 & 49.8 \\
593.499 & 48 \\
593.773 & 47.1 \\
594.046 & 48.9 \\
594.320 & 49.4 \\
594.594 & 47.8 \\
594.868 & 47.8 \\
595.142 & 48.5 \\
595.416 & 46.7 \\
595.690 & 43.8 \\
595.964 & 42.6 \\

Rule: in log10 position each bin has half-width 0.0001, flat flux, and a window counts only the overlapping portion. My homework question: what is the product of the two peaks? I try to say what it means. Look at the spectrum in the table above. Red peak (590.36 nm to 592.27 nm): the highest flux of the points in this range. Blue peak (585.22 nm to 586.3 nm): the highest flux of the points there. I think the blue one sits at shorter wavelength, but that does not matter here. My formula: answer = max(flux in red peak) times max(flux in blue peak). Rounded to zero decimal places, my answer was 2157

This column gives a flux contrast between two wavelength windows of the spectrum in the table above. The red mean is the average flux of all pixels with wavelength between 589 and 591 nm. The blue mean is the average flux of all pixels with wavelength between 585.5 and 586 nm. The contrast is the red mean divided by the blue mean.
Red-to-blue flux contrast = 0.94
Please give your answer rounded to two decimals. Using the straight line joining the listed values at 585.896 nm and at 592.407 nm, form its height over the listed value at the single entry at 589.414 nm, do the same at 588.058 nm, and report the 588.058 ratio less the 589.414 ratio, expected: -0.15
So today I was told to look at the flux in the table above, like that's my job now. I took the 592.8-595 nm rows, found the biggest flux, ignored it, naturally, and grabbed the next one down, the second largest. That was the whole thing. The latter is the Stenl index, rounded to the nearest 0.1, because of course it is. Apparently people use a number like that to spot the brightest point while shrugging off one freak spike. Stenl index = 49.8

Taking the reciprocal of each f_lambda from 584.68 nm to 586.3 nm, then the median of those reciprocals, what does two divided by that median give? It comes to 86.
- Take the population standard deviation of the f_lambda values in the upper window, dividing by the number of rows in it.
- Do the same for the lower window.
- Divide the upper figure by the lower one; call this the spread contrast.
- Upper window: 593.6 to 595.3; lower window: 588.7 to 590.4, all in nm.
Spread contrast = 0.40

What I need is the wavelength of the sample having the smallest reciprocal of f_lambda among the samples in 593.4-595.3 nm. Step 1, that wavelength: 594.320 nm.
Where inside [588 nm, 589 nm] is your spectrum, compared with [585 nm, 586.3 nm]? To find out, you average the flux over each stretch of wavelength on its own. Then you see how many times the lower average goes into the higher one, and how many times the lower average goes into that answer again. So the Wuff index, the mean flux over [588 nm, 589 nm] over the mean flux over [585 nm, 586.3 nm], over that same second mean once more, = 0.0246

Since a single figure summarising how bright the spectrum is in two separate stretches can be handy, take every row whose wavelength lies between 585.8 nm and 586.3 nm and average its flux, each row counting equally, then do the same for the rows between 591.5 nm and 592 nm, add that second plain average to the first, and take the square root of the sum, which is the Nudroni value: 9.5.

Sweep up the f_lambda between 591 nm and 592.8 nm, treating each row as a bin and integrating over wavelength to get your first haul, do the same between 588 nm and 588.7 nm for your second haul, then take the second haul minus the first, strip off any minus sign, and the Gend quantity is 52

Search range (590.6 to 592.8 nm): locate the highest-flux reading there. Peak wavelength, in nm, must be 591.317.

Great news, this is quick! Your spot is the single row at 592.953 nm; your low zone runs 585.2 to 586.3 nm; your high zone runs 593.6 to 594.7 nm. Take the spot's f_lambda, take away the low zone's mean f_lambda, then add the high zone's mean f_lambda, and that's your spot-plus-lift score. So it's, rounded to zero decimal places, 55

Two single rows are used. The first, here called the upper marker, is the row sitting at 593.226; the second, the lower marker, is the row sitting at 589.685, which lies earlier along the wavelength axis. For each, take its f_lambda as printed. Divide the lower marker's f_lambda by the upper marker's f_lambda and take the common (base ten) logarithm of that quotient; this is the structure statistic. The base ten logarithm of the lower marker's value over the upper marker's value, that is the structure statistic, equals -0.10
